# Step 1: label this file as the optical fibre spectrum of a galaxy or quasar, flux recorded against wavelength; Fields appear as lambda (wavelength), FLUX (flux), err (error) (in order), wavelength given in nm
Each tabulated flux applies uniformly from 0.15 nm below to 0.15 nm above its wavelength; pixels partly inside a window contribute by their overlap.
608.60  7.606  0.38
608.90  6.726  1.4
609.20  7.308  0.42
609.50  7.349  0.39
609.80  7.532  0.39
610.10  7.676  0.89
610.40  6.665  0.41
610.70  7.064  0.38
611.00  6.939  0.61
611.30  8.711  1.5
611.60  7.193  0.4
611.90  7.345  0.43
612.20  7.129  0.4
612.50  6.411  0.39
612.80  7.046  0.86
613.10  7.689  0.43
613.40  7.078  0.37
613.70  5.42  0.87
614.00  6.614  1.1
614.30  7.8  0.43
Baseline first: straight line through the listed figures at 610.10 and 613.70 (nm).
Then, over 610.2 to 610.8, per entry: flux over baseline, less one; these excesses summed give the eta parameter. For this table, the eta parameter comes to -0.1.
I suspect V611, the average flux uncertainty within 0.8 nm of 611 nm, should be 0.66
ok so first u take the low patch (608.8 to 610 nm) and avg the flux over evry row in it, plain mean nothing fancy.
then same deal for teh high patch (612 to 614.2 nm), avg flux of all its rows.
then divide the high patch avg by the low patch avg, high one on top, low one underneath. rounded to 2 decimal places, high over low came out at 0.94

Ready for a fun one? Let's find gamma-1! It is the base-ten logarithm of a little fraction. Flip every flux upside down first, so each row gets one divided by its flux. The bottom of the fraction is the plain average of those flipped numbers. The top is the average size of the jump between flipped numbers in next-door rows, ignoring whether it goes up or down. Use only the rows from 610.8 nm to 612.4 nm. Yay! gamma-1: -0.95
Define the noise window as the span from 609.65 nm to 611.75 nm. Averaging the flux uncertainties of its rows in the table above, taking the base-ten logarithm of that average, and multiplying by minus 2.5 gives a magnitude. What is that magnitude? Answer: 0.5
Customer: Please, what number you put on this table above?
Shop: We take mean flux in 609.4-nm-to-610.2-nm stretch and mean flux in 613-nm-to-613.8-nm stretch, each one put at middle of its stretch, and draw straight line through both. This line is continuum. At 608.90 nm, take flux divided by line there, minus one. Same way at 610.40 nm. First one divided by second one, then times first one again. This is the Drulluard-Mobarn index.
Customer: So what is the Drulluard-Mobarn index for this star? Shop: -0.17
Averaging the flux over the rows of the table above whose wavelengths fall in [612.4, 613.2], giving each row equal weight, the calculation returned 7.05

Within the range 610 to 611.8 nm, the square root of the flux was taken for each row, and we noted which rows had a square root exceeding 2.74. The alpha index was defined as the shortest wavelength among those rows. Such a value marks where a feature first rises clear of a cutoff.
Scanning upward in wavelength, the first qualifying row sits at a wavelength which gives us 610.10 nm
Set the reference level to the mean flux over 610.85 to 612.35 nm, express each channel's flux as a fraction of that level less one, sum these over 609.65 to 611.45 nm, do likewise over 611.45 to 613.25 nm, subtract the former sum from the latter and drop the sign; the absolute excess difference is 0.24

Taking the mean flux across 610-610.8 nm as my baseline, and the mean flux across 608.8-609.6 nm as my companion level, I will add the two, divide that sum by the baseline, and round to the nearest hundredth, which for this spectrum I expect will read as 2.00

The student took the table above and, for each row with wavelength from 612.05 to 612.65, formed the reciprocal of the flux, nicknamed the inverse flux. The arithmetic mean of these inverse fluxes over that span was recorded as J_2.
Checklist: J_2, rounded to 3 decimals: 0.148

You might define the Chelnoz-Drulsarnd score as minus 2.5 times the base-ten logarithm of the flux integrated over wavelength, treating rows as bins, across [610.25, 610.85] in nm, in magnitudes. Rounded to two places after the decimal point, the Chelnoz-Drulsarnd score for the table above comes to -1.54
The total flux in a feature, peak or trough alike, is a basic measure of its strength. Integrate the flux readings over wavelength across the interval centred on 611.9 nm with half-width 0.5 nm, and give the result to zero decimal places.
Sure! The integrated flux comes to 7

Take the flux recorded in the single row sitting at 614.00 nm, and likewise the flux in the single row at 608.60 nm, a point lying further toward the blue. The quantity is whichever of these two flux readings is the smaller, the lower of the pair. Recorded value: 6.61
